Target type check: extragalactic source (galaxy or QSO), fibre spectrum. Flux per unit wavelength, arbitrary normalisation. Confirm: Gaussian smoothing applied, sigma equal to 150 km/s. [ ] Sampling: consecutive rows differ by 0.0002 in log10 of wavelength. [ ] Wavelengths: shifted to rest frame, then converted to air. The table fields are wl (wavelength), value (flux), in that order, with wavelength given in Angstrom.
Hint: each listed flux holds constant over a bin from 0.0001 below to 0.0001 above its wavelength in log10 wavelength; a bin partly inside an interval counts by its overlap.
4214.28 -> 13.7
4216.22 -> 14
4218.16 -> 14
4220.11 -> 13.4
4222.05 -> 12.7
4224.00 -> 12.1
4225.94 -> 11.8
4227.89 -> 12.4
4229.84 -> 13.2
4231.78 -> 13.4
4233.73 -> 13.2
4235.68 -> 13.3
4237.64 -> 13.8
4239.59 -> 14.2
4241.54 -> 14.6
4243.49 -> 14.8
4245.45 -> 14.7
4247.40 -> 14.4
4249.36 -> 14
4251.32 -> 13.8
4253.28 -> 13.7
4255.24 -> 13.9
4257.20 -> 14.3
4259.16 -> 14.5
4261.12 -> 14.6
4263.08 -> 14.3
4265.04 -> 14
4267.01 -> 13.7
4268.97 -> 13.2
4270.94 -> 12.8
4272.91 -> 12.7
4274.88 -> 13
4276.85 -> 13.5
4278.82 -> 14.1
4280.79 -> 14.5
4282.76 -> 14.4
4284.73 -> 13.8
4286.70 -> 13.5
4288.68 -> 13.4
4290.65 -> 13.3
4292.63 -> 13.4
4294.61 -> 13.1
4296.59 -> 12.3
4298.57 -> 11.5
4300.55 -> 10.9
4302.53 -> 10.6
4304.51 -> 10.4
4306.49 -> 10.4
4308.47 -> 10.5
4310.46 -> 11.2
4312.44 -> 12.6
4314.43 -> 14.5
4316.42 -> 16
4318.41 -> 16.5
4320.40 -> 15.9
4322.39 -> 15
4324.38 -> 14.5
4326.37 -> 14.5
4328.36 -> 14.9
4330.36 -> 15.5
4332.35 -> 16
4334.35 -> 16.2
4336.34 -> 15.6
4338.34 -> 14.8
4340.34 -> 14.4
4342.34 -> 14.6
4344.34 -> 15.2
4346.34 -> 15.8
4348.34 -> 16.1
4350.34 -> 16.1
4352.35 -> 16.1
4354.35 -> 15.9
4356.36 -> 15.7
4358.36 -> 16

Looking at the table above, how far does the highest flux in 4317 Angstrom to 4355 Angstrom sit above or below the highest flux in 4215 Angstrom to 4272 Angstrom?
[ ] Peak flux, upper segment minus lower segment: 1.7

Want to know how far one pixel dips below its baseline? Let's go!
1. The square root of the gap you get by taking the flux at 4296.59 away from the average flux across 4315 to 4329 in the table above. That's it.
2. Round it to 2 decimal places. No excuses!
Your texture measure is 1.74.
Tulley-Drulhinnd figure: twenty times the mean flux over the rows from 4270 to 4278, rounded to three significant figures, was 260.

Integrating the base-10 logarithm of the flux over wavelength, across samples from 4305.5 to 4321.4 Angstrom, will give 17.8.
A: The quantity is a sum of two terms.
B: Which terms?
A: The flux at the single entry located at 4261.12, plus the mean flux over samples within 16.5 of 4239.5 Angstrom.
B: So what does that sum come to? 28.2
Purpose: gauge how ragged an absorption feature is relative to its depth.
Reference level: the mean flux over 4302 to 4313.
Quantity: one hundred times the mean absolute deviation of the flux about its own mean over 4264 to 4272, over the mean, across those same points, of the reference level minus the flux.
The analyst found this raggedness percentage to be -17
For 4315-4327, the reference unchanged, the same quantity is -16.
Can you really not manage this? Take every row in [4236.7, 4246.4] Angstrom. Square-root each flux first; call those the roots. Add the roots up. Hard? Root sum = 19.0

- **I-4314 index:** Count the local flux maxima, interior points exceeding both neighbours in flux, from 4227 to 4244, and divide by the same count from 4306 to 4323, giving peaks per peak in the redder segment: 1.00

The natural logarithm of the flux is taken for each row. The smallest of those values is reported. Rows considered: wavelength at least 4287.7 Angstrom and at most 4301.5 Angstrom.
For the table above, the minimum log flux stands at 2.39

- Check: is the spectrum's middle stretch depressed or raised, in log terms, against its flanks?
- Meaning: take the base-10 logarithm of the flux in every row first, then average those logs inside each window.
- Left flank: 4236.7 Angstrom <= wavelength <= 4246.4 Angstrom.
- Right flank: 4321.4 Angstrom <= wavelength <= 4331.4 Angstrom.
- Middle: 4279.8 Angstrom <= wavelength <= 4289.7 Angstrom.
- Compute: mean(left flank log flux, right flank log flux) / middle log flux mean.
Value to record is 1.02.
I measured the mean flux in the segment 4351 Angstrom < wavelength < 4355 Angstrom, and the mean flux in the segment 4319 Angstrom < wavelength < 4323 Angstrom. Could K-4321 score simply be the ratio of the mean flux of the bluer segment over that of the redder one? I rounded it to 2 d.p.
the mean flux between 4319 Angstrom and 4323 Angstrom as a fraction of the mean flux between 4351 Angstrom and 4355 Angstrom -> 0.97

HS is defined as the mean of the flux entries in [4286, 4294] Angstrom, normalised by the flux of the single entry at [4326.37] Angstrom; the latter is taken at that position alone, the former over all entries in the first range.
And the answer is 0.92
